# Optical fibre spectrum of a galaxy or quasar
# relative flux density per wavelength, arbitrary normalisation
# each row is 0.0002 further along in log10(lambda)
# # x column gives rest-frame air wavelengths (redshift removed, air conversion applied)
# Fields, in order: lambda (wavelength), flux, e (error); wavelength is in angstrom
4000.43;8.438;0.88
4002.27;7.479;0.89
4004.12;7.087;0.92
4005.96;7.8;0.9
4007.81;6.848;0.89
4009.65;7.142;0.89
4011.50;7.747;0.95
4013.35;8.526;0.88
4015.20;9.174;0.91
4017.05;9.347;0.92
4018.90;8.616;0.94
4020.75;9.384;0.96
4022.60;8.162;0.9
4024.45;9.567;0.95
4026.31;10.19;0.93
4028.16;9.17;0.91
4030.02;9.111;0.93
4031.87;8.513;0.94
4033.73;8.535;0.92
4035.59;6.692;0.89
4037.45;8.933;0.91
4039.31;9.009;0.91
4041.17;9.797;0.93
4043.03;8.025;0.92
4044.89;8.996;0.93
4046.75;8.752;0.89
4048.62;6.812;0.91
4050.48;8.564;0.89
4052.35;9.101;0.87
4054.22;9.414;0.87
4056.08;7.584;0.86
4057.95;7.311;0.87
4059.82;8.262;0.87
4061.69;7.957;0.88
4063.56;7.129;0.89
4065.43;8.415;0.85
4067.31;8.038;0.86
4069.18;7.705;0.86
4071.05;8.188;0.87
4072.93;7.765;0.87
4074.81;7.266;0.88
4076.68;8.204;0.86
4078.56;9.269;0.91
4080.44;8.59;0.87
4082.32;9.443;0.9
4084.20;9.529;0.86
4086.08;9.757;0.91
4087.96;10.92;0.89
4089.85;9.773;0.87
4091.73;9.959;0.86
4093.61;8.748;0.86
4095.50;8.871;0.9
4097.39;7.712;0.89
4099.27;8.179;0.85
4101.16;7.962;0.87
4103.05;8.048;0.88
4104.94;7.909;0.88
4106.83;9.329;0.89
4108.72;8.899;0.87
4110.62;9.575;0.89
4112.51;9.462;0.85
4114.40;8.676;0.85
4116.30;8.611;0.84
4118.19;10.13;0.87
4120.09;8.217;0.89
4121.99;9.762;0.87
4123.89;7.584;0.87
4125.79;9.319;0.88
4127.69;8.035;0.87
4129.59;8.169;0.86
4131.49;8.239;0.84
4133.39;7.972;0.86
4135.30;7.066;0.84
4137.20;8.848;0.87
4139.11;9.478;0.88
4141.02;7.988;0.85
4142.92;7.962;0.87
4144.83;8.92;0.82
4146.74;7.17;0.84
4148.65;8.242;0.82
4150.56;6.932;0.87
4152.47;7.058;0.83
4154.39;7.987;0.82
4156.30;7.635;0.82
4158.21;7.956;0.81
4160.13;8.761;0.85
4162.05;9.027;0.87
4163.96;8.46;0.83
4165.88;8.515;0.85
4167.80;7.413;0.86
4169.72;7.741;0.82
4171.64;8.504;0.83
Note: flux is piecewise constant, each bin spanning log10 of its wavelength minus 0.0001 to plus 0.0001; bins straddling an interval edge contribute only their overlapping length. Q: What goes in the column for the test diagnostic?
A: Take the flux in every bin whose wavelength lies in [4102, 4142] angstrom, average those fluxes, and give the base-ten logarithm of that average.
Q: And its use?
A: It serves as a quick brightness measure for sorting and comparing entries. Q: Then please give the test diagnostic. 0.936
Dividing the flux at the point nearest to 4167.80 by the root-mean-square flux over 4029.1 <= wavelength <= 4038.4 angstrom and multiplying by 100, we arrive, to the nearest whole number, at 88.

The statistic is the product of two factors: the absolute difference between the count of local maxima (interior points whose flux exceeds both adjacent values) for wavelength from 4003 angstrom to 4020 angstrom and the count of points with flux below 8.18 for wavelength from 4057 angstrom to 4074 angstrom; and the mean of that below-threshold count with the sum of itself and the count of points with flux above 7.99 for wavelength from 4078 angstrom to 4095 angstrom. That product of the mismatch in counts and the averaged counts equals 42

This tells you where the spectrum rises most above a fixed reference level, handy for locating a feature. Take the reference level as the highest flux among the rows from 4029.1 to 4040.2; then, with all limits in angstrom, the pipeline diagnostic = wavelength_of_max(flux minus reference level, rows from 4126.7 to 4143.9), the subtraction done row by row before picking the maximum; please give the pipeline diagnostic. 4139.11 angstrom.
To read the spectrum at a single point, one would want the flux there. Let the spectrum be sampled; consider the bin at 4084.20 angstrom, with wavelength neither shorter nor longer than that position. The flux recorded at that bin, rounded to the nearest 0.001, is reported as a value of 9.529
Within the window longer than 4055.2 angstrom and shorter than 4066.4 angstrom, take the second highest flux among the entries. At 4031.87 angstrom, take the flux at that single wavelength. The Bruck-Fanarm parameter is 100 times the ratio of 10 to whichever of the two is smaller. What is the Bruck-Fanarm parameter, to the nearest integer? 121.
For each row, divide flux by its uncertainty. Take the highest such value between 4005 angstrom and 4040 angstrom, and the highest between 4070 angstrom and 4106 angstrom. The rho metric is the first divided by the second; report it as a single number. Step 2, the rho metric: 0.89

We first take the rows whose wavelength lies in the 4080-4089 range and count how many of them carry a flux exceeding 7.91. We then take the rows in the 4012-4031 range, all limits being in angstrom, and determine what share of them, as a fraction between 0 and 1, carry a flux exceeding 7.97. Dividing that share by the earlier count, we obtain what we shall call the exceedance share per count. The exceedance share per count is 0.20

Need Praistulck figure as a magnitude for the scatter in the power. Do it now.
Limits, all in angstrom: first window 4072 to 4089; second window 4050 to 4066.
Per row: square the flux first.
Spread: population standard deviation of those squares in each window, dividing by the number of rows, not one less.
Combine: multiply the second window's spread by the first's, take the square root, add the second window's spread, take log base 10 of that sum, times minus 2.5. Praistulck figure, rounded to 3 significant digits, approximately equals -3.59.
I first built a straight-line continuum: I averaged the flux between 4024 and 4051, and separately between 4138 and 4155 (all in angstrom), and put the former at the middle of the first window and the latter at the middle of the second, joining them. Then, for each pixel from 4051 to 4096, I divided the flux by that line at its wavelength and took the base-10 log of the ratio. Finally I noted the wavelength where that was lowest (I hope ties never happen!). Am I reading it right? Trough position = 4063.56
